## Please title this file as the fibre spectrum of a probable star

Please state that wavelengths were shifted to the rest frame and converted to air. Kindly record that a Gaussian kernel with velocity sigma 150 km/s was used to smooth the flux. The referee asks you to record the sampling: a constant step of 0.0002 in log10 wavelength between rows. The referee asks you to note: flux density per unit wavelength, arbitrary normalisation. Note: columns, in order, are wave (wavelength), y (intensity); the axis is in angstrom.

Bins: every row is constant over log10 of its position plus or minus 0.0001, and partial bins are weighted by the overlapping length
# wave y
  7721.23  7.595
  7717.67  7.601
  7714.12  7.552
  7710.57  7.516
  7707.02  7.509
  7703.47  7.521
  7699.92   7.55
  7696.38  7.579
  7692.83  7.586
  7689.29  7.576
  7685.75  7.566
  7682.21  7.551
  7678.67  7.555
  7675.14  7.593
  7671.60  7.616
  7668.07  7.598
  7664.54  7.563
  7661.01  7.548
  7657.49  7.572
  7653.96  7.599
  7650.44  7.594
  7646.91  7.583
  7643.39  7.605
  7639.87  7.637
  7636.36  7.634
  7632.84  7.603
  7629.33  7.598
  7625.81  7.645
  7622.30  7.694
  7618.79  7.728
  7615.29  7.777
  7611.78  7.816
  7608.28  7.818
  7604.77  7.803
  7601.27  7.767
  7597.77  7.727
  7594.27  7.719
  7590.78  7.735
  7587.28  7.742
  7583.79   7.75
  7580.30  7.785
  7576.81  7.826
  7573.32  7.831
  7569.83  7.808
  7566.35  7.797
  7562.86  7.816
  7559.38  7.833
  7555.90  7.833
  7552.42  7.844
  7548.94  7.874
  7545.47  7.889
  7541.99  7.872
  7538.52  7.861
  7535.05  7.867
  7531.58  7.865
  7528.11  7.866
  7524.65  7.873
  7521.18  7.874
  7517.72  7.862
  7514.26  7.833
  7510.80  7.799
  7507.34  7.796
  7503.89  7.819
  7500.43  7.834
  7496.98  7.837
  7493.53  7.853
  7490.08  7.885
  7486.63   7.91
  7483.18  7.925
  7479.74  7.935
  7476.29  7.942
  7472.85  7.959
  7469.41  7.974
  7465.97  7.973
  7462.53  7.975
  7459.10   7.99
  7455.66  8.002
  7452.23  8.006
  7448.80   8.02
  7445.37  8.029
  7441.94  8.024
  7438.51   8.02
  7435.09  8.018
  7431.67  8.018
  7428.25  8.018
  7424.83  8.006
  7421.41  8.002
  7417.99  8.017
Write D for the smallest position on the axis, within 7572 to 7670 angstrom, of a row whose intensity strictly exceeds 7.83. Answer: 7573.32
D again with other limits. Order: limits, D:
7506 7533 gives 7514.26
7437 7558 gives 7438.51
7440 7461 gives 7441.94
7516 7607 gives 7517.72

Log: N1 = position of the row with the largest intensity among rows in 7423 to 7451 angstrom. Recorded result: 7445.37 angstrom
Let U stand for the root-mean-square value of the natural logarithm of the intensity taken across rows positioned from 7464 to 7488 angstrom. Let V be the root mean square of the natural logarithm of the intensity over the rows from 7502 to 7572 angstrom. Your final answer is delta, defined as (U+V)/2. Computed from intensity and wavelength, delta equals 2.07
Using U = 2.07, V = 2.06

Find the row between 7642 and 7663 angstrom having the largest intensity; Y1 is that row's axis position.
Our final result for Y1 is 7643.39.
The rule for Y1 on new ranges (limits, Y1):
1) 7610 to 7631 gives 7611.78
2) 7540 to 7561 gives 7545.47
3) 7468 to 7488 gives 7469.41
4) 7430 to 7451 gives 7445.37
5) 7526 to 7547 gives 7545.47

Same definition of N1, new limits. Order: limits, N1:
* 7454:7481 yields 7455.66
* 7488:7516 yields 7490.08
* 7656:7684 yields 7671.60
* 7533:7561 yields 7545.47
